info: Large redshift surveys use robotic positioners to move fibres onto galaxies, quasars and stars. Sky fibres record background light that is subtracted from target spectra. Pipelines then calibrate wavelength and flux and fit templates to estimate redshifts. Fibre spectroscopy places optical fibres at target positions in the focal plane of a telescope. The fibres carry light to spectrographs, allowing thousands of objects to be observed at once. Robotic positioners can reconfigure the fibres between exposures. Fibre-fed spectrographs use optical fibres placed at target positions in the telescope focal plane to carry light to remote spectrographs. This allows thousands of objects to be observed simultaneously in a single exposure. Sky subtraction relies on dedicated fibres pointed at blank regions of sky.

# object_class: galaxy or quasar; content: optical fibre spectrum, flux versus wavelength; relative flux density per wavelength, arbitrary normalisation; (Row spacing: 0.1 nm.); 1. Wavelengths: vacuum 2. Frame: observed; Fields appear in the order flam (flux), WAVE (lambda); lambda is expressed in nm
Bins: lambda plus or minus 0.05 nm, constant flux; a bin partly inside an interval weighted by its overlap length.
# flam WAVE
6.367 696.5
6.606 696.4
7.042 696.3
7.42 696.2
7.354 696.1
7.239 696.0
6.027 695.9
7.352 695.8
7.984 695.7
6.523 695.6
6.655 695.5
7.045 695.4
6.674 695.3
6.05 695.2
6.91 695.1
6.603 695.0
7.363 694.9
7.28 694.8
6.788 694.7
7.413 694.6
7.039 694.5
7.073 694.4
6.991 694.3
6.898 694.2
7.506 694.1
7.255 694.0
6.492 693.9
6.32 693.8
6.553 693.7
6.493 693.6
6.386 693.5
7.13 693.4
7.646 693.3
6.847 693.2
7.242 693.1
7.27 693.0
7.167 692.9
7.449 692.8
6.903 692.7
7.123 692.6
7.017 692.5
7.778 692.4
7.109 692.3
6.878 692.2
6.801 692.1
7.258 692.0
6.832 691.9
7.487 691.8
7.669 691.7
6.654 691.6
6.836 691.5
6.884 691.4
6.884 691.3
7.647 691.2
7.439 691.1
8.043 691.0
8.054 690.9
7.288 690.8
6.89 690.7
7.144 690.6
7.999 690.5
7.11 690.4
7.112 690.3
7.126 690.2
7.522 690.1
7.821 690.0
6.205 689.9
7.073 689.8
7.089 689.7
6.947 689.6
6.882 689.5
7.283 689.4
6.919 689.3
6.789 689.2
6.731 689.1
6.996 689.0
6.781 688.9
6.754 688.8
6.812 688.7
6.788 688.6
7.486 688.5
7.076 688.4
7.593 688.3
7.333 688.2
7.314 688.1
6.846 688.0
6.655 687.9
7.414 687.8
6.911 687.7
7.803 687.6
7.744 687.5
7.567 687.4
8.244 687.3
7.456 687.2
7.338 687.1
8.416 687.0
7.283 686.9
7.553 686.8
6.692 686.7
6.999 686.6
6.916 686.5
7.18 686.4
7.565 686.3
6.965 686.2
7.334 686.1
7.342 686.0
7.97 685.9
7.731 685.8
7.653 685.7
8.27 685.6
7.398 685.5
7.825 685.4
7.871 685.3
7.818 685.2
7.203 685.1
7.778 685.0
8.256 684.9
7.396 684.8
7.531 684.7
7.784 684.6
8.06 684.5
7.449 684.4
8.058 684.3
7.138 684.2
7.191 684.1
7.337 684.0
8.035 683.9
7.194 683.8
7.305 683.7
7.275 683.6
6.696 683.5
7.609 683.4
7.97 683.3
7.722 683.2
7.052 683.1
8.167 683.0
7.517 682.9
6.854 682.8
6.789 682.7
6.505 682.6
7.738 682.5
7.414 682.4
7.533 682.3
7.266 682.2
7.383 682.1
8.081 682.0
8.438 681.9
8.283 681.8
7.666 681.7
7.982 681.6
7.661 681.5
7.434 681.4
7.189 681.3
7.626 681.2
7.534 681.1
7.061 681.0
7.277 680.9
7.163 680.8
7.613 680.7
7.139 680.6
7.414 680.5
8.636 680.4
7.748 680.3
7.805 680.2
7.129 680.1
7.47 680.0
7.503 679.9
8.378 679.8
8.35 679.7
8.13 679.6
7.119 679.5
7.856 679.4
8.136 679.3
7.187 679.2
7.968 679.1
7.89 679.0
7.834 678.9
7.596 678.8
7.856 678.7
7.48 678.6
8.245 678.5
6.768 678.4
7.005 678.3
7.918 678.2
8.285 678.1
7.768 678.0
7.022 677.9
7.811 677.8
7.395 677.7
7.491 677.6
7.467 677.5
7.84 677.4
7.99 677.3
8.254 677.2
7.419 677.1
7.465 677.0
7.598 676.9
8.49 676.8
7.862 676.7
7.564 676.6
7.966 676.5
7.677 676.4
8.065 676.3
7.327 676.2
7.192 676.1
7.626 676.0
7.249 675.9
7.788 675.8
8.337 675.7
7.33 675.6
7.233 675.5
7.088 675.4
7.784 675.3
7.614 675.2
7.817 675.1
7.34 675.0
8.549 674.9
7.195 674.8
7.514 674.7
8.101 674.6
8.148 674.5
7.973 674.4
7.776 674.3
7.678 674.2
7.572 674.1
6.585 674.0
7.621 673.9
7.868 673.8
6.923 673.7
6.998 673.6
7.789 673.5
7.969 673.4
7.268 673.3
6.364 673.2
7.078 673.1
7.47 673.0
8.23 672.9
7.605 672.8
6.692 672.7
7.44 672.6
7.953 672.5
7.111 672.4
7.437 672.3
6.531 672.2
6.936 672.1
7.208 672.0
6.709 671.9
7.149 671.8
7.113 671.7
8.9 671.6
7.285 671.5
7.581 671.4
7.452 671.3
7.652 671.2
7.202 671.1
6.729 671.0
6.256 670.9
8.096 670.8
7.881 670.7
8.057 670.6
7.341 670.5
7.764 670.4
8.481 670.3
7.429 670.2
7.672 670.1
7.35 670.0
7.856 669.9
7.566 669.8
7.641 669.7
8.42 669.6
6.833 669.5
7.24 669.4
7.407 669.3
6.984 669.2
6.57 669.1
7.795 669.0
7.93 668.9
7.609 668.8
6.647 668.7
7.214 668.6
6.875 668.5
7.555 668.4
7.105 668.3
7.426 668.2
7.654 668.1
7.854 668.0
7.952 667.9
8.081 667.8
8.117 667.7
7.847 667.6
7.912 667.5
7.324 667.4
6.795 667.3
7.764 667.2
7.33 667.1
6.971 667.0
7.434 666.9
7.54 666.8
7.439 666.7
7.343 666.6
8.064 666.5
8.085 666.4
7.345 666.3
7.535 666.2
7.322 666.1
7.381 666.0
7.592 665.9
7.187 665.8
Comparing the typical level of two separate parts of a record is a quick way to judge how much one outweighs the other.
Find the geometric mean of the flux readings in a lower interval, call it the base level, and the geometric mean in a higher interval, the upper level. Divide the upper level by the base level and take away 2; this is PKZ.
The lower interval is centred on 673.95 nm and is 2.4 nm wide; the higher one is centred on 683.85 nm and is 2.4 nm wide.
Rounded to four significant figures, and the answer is -1.006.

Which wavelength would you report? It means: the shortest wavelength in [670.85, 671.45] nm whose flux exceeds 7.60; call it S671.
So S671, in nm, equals 671.2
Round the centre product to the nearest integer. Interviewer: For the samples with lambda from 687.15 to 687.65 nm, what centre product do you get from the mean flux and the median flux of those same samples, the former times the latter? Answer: 60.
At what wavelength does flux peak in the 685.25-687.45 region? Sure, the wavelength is 687.0 nm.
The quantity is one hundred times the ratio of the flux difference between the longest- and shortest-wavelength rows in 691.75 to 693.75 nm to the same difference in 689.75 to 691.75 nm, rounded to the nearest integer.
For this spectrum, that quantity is -157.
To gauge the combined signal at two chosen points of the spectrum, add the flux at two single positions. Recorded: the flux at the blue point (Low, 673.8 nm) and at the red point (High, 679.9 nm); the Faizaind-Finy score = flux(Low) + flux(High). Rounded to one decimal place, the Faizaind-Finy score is 15.4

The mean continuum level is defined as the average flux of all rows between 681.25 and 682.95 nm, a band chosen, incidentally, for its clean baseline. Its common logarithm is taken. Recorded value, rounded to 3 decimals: 0.876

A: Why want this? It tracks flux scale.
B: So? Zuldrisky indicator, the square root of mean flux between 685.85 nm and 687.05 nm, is 2.71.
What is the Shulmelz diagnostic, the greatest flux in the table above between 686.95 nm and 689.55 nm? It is 8.416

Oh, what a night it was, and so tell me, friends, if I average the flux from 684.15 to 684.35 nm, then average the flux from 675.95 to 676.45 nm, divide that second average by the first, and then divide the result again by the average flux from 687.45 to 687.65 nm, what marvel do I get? 0.128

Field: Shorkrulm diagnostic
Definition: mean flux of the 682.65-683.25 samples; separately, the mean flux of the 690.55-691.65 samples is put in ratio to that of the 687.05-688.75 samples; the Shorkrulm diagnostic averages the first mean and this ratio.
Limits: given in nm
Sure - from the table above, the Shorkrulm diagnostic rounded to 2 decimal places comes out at 4.17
